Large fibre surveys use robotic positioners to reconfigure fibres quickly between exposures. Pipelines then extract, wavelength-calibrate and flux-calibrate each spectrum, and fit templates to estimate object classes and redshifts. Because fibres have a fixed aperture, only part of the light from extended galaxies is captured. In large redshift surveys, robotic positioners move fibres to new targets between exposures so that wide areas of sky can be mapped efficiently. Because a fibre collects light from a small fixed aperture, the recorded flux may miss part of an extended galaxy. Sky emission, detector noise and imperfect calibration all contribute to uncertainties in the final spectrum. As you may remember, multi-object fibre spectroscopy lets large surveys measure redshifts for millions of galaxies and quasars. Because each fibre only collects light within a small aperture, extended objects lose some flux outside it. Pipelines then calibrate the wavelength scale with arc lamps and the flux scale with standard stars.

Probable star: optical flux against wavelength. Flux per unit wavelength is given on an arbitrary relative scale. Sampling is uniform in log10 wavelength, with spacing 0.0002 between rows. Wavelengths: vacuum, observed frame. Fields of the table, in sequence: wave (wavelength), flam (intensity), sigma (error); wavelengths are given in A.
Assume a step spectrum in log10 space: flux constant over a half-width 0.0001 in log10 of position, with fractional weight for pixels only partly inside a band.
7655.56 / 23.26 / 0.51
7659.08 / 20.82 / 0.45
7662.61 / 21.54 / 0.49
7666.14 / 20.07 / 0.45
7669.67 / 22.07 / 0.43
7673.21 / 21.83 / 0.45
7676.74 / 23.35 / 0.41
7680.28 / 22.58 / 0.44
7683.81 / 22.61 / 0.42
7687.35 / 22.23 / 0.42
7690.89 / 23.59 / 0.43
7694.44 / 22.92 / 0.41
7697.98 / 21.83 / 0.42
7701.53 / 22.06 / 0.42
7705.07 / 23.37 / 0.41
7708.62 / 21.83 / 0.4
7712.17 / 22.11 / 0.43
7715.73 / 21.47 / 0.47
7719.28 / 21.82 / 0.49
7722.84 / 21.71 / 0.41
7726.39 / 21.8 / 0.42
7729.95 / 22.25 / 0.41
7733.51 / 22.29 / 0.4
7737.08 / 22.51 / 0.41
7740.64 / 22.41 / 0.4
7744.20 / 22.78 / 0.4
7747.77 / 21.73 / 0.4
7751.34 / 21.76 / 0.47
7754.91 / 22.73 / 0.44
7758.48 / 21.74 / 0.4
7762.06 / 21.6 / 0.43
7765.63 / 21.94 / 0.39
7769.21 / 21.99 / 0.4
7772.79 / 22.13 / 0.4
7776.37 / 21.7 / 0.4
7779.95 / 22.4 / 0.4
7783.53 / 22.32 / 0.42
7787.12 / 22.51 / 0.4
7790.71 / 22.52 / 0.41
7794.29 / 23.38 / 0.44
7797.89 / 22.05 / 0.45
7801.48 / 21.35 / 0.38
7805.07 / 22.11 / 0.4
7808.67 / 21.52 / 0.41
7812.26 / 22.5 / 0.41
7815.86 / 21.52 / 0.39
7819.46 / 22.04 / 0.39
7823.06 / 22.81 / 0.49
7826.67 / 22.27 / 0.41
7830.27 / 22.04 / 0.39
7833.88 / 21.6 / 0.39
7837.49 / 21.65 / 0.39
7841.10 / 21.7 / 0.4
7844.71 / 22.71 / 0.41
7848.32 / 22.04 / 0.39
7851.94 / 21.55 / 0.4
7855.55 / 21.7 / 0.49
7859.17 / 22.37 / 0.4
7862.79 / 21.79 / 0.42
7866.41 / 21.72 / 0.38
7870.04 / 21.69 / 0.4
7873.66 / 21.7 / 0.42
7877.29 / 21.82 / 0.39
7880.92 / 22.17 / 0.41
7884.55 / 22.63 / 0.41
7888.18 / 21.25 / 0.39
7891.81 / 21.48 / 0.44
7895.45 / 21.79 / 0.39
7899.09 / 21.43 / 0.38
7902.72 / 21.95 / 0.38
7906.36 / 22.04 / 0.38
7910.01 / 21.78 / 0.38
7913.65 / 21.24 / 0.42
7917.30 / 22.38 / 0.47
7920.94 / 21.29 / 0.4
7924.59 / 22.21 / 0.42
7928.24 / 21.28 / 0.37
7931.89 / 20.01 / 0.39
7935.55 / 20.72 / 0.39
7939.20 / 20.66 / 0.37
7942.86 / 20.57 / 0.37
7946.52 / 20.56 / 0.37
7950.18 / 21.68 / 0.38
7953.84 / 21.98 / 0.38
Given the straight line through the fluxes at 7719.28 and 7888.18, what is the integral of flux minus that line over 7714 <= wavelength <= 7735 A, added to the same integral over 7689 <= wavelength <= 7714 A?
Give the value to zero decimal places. 18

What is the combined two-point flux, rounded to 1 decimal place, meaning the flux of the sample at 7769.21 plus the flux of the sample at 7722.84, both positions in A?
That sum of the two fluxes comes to 43.7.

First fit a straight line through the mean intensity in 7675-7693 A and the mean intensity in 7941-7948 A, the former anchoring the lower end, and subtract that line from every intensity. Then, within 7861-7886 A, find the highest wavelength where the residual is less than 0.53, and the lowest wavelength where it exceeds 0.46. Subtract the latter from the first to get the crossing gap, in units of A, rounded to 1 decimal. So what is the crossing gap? 10.9 A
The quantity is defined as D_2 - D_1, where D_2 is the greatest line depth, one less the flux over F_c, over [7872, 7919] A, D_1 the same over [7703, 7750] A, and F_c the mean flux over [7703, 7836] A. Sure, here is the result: 0.01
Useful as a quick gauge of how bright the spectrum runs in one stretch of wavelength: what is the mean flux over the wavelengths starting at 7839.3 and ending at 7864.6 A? 22.0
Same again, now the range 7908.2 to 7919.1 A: 21.8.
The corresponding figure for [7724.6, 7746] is 22.3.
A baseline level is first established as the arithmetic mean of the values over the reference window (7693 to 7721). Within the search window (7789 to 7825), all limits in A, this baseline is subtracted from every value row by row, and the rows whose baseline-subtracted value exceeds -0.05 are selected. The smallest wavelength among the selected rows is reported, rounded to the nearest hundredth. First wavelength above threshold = 7790.71 A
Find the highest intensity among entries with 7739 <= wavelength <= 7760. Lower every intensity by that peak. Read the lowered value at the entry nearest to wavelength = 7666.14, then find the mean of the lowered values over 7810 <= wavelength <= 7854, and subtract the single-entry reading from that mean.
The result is 2.0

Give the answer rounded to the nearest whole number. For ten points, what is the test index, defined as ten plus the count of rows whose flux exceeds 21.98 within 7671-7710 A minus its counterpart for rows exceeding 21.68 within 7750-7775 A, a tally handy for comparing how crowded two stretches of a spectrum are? 12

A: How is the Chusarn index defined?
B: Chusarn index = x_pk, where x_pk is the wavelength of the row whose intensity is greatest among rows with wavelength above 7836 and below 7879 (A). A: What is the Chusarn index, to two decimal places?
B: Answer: 7844.71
